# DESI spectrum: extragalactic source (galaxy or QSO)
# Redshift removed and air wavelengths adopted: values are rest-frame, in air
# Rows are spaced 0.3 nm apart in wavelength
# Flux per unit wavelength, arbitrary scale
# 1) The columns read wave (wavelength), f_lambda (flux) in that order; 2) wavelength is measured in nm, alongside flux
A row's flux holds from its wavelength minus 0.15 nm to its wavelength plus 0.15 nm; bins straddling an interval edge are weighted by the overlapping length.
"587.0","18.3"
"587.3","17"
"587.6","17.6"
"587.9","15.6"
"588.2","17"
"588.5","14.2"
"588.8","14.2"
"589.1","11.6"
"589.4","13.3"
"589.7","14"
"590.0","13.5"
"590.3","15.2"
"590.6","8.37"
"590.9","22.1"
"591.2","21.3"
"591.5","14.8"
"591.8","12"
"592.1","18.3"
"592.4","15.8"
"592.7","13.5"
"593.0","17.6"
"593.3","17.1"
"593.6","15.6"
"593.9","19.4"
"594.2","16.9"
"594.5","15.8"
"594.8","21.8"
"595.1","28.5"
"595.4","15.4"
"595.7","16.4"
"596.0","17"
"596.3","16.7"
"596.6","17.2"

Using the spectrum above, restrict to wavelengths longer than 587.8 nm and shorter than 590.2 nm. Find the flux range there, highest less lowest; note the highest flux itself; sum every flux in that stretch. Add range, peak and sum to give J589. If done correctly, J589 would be 136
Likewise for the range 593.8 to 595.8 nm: 176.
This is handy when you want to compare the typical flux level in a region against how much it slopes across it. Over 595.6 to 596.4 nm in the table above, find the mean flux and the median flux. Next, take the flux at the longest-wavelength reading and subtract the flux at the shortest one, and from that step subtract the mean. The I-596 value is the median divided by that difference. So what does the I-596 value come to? -1.02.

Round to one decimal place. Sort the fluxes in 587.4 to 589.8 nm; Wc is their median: 14.2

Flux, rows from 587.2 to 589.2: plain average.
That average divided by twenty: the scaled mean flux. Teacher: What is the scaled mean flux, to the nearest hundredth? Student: 0.77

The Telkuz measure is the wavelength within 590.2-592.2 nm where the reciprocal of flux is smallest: 590.9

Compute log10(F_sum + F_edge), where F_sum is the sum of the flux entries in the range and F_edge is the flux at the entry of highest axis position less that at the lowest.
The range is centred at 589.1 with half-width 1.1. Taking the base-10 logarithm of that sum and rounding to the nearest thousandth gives 1.975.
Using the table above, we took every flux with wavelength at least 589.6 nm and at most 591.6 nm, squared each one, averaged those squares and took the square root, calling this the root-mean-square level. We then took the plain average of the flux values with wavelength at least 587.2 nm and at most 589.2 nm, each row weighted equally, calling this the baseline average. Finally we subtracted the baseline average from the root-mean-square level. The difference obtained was 0.9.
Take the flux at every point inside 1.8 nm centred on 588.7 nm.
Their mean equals 14.3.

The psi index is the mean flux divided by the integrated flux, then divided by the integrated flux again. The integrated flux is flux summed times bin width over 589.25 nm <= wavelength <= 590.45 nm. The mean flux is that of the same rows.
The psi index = 0.0496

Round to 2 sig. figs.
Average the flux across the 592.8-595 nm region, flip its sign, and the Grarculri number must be -18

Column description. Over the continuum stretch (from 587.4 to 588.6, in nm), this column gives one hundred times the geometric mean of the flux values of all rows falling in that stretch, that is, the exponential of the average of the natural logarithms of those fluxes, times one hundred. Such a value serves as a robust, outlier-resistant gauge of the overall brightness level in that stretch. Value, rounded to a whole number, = 1605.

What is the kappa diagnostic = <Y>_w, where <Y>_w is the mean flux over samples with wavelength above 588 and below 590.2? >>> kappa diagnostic 14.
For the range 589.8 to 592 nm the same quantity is 15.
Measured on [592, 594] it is 17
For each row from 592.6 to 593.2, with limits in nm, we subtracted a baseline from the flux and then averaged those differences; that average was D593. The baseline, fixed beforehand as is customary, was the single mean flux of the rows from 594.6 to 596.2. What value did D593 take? -4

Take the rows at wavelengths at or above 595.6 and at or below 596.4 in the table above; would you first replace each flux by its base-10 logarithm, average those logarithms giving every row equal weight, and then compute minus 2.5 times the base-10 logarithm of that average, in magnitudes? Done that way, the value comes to -0.22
